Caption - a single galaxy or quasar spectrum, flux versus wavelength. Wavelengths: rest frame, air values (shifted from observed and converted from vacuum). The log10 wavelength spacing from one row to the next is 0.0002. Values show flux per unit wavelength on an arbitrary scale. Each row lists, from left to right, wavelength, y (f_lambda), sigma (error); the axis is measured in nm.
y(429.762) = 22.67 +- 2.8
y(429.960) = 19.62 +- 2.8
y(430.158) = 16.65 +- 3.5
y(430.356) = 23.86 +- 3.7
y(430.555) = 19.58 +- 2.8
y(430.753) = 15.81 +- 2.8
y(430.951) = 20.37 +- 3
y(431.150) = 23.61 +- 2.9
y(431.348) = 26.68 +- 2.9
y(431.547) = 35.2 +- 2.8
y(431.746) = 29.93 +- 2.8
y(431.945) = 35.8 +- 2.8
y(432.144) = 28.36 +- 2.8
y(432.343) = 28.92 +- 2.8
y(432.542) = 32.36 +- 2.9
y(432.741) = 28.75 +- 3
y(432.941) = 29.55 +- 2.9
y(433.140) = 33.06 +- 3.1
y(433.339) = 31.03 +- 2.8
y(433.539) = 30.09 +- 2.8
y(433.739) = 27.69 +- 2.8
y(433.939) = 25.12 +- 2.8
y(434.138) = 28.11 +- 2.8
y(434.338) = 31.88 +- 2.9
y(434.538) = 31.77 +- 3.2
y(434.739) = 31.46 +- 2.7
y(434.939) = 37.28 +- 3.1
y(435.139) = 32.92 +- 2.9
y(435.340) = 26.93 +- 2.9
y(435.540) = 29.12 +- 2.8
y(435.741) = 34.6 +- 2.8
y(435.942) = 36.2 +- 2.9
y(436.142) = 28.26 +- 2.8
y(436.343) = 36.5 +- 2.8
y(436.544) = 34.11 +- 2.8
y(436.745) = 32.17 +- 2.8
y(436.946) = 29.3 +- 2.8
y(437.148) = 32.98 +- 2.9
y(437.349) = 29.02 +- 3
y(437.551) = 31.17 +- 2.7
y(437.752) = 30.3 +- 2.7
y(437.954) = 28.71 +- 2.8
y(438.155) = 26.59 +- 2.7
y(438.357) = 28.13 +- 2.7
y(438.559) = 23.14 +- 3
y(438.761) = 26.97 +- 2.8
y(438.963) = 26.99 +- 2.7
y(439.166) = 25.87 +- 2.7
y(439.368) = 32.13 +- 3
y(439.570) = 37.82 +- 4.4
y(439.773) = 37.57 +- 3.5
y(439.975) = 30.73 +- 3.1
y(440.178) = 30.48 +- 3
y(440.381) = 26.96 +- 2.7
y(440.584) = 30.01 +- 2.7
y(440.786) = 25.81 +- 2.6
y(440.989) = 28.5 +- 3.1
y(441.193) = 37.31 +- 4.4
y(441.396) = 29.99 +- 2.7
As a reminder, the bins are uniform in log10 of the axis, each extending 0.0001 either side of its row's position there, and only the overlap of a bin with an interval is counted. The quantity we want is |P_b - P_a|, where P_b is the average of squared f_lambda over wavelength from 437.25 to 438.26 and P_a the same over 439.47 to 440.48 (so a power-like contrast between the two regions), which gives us 236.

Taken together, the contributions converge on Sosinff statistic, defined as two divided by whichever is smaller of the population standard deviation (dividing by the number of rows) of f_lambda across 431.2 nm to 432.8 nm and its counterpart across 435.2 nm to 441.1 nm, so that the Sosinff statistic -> 0.64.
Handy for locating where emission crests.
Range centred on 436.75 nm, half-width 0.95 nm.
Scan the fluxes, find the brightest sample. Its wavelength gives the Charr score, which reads 436.343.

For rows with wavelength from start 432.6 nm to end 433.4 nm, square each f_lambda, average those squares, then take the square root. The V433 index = 31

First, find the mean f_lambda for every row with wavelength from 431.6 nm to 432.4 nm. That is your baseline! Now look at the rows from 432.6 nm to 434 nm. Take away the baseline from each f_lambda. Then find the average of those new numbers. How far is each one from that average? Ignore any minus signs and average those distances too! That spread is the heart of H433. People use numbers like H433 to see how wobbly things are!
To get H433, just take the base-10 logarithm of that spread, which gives 0.26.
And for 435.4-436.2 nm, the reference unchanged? 0.53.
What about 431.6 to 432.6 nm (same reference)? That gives 0.38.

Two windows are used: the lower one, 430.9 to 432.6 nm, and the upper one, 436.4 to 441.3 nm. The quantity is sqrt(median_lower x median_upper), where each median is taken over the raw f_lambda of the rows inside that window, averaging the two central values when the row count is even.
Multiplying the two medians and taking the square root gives 29.3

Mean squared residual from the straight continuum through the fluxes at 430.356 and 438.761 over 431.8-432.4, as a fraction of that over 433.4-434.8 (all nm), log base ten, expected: 0.4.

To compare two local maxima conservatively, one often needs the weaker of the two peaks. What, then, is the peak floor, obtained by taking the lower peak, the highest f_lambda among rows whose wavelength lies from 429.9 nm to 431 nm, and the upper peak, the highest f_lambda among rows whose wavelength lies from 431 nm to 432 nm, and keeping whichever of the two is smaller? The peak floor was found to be 24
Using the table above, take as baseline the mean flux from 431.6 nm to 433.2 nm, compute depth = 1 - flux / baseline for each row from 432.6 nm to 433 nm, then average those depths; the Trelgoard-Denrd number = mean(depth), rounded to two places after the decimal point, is 0.05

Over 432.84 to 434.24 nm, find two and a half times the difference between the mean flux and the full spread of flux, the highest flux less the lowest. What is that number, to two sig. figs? 53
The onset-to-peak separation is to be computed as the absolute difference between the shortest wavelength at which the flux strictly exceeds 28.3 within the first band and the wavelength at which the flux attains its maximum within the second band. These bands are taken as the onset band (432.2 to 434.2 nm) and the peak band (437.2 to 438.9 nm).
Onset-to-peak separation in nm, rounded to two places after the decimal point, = 5.21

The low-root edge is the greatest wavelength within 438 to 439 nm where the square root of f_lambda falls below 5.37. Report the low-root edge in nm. 438.963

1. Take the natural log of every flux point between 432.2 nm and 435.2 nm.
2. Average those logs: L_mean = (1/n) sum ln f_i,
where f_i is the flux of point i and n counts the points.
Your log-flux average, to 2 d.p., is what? 3.42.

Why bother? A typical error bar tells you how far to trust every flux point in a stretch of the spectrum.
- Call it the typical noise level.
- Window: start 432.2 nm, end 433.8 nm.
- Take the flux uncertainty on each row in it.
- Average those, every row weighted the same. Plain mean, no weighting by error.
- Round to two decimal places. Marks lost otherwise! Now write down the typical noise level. 2.89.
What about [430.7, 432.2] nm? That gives 2.85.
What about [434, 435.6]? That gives 2.91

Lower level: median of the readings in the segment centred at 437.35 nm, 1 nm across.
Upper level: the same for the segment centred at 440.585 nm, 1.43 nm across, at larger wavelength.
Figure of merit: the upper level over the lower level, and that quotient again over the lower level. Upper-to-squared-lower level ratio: 0.0327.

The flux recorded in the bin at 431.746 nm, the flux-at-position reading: 29.93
